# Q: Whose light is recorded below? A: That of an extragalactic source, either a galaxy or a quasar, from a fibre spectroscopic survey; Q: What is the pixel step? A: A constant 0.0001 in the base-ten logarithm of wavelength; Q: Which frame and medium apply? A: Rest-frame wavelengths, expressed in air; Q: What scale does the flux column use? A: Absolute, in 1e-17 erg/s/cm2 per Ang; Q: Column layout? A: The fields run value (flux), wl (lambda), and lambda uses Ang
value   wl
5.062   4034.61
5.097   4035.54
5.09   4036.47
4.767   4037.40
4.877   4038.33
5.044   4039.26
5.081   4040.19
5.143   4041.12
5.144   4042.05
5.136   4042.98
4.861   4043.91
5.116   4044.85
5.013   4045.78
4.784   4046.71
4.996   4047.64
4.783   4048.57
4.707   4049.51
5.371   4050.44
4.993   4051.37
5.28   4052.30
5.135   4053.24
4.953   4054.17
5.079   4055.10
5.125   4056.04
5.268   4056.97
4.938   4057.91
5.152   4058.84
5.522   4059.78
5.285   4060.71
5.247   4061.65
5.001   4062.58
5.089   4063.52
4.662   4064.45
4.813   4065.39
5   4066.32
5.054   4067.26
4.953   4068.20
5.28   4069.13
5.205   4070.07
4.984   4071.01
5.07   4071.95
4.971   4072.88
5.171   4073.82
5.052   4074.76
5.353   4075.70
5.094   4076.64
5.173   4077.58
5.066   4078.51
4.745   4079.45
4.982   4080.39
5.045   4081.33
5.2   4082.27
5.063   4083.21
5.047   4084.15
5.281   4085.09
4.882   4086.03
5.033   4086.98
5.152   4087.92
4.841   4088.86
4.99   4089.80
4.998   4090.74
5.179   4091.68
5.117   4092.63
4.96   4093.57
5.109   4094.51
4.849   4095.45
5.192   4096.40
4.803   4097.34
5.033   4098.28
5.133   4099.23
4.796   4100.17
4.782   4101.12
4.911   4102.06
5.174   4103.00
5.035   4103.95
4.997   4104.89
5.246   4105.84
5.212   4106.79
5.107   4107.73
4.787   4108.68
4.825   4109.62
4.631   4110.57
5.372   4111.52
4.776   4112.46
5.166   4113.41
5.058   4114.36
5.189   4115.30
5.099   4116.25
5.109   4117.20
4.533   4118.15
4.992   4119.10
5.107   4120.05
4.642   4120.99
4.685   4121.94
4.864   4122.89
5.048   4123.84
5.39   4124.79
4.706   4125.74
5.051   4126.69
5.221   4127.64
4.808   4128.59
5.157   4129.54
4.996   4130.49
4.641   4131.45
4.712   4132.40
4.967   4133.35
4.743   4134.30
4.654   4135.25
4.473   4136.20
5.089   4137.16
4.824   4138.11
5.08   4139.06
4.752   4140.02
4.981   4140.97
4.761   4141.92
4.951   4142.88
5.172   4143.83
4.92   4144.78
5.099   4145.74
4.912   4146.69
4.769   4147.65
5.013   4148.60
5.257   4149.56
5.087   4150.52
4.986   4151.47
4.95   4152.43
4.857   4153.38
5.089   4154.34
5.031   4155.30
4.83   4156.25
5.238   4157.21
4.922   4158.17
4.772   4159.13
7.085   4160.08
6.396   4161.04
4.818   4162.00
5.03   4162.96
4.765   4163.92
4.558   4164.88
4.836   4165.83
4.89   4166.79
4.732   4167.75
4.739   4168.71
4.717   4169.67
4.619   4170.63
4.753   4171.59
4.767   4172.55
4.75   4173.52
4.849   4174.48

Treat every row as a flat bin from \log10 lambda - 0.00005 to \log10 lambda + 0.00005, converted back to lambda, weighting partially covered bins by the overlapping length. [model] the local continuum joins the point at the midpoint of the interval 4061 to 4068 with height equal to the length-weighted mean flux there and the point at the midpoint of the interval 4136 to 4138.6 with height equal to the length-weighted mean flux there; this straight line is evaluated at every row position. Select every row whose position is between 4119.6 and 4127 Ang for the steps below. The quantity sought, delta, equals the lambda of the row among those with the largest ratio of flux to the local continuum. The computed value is 4124.79 Ang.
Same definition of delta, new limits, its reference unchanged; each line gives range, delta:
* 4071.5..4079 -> 4075.70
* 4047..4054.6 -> 4050.44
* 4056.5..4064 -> 4059.78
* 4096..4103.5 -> 4096.40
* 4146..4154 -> 4149.56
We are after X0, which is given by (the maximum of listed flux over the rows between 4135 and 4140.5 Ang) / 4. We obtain 1.27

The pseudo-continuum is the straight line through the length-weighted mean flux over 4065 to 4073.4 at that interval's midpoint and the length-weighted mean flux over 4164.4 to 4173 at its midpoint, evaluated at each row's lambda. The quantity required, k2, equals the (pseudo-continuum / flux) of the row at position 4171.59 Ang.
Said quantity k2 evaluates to 1.00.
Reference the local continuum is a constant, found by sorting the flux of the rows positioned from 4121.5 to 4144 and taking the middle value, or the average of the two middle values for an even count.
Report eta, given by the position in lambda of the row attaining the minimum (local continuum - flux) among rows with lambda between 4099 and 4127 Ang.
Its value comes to 4124.79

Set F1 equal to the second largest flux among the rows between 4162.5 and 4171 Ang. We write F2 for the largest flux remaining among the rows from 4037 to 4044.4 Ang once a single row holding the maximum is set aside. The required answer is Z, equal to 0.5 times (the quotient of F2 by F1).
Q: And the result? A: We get 0.526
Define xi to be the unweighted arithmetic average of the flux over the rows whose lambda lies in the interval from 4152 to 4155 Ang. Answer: 4.97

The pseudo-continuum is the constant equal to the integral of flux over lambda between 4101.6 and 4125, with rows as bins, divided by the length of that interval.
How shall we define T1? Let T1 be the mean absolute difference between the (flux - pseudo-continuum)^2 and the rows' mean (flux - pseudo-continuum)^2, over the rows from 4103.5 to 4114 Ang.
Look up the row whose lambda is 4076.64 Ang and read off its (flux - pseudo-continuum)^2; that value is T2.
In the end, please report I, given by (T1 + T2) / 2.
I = 0.02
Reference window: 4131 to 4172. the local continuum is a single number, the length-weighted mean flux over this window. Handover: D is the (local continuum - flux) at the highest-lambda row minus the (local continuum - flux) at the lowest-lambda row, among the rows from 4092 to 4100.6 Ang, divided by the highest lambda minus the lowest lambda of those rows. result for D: 0.04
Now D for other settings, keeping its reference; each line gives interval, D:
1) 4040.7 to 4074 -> 0.00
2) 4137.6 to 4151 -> -0.02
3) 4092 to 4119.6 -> 0.00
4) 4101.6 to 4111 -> 0.03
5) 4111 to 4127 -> 0.02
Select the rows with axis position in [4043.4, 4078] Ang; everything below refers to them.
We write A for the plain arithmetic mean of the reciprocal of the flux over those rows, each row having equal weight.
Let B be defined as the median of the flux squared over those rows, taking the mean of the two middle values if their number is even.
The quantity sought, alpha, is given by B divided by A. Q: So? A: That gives 130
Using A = 0.198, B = 25.7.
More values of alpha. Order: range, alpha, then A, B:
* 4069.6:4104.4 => 128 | 0.199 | 25.5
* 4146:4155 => 124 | 0.201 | 24.9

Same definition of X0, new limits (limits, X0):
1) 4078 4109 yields 1.32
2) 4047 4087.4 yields 1.38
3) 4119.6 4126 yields 1.35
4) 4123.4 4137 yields 1.35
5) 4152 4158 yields 1.31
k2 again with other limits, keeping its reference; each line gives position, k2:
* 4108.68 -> 1.03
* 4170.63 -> 1.02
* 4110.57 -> 1.06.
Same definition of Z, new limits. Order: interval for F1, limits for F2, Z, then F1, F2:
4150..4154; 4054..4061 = 0.530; 4.986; 5.285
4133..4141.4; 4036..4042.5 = 0.506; 5.08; 5.143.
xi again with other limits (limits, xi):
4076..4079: 5.11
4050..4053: 5.21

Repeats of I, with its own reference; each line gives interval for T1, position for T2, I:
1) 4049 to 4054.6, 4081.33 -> 0.03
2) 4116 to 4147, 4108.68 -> 0.05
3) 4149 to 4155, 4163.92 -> 0.03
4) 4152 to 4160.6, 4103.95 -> 0.43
